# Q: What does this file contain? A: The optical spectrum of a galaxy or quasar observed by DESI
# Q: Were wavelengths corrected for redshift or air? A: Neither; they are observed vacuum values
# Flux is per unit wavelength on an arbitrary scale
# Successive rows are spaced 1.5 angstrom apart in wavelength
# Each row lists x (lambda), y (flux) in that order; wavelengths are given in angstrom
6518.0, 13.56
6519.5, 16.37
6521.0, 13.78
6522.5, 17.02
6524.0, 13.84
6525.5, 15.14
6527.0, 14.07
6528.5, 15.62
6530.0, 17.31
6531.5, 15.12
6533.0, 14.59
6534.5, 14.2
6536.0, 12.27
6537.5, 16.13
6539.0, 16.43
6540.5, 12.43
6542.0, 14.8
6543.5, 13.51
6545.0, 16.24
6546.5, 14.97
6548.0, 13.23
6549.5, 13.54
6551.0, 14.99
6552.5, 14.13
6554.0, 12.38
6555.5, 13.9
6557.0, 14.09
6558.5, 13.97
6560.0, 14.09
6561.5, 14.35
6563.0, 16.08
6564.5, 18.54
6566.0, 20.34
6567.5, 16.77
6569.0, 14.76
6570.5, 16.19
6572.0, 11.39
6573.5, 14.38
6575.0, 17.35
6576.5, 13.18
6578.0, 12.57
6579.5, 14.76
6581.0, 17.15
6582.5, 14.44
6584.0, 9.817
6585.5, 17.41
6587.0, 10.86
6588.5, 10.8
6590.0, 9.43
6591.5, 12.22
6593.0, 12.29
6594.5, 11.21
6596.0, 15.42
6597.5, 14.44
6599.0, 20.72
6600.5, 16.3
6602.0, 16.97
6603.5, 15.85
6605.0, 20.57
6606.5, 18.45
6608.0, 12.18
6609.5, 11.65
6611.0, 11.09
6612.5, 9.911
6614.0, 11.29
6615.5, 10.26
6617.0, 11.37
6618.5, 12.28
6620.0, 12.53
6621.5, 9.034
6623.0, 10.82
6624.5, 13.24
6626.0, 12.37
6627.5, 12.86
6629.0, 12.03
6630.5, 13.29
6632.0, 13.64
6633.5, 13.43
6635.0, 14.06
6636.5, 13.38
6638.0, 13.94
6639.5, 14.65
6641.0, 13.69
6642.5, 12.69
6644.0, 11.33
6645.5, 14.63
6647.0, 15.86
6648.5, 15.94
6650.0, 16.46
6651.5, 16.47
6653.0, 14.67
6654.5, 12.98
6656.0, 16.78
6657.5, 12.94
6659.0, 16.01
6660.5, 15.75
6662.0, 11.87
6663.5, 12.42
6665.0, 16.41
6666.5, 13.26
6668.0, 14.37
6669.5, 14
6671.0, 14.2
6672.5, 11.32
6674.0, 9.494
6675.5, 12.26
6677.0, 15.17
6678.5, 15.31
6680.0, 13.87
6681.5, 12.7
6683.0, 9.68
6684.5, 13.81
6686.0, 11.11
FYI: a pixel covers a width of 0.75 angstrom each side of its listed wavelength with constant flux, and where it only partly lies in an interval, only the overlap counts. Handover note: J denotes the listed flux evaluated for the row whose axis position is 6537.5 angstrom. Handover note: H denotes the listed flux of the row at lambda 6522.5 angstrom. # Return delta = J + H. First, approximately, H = 17.02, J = 16.13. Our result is 33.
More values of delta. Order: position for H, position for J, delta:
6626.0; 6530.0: 30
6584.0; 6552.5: 24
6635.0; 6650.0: 31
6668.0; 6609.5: 26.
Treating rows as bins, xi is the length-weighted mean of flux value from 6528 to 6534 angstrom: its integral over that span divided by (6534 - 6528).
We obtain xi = 15.6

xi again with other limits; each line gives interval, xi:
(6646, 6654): 15.8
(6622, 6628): 12.2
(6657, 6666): 14.2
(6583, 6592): 11.8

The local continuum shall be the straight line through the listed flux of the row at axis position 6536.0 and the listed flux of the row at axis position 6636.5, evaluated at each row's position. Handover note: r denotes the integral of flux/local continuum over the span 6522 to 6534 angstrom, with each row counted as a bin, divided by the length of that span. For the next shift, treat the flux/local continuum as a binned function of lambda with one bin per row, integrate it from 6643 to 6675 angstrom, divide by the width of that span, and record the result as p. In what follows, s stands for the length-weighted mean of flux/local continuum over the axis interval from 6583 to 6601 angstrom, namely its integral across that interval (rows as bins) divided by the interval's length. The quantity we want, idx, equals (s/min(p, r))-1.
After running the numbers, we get 0.001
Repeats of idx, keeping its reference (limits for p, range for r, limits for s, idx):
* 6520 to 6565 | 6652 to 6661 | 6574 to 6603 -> 0.002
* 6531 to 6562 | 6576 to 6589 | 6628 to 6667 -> -0.006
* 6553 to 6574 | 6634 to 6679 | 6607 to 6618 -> -0.167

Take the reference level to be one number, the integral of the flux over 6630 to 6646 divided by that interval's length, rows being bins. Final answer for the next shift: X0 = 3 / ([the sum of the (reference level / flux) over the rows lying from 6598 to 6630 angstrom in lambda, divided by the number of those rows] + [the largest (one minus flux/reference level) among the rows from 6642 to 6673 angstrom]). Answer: 2.45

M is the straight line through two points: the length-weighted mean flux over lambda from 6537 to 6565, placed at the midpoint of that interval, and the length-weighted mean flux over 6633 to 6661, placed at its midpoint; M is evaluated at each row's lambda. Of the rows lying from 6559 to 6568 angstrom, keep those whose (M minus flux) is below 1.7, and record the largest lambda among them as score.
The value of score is 6567.5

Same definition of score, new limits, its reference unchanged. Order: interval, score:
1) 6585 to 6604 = 6603.5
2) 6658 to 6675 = 6671.0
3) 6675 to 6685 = 6684.5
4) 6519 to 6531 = 6530.0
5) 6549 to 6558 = 6557.0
